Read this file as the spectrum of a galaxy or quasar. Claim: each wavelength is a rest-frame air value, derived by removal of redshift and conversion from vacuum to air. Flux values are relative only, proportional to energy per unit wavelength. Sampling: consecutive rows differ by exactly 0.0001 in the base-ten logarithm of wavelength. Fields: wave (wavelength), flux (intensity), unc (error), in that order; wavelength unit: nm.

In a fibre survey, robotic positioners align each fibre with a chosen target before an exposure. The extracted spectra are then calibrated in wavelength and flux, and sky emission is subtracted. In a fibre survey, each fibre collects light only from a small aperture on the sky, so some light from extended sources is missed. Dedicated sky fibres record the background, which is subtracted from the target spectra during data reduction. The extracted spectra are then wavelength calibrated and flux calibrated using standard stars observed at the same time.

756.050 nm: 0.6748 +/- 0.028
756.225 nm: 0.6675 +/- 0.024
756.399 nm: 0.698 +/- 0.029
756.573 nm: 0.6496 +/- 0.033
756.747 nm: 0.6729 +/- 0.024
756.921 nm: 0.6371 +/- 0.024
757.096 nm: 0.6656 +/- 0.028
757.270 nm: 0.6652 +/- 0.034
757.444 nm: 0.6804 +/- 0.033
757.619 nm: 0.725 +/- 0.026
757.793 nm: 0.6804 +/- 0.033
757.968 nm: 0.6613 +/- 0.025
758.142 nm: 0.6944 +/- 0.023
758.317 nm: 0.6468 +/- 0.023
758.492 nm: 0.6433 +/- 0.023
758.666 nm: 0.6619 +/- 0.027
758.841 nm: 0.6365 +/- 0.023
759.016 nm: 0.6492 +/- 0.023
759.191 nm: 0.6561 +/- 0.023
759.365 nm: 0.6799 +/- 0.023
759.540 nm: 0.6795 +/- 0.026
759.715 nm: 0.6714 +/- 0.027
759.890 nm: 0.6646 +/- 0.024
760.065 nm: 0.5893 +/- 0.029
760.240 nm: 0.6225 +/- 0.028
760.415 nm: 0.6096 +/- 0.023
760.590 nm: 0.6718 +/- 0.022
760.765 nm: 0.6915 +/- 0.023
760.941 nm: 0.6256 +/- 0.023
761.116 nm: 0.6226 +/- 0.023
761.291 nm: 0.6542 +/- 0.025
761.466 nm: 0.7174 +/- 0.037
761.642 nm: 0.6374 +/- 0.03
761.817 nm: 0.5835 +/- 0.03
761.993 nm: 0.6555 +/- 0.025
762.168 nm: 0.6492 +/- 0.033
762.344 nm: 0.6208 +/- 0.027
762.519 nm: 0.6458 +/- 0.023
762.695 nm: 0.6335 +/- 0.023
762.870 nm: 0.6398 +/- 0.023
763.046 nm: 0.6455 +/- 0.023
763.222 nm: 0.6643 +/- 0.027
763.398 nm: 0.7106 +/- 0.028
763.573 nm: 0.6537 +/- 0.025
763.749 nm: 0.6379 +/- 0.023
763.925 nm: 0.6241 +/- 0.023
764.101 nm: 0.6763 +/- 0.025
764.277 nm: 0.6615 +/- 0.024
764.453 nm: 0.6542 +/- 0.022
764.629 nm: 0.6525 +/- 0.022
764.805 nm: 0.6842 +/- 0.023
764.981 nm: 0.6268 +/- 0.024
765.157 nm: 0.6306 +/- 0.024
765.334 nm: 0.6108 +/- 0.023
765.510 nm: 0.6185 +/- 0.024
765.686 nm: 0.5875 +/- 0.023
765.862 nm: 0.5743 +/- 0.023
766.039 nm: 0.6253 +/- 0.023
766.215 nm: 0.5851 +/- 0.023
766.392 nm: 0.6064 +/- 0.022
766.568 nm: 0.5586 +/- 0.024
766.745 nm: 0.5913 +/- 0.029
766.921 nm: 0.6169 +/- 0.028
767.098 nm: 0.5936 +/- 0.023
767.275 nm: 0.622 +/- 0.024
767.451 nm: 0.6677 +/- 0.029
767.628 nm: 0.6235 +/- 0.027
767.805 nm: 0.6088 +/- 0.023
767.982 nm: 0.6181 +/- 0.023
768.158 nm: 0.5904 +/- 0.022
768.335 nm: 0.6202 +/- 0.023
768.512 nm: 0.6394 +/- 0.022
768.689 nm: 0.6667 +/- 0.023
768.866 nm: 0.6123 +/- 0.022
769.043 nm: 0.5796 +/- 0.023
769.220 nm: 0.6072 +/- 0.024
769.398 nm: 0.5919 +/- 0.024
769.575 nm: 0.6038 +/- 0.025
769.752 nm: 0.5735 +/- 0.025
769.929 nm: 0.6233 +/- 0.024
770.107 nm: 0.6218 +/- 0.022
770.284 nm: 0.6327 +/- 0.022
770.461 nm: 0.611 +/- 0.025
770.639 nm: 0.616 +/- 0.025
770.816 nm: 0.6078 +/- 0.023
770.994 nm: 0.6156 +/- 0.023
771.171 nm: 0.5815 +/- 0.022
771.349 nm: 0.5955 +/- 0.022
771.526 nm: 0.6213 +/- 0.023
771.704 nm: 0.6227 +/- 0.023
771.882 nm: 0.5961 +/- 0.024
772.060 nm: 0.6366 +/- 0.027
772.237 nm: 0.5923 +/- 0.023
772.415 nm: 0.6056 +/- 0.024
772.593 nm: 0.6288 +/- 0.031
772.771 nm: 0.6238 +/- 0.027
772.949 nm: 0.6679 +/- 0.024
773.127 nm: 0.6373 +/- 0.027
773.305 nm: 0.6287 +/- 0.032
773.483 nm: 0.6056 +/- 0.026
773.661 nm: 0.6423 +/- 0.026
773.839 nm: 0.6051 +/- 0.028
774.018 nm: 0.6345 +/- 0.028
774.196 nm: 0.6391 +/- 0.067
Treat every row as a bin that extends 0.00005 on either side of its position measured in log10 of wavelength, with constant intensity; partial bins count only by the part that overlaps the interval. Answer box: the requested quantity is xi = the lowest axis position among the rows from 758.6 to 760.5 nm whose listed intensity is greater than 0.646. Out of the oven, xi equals 758.666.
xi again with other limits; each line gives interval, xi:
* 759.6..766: 759.715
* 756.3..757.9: 756.399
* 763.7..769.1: 764.101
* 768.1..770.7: 768.689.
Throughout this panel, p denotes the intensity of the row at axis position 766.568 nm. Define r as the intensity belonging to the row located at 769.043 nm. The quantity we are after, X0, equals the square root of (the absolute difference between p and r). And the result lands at 0.14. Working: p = 0.5586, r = 0.5796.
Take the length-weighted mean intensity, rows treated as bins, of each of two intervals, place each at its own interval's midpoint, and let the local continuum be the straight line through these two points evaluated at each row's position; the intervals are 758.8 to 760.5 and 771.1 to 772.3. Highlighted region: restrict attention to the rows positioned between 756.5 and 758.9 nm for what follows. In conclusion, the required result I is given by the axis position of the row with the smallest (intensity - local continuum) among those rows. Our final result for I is 756.921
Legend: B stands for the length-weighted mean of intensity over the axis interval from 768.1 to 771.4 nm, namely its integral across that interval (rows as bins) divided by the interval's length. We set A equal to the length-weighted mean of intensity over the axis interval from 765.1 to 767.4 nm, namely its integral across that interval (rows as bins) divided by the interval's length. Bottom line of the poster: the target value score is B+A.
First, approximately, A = 0.602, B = 0.610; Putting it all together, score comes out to 1.21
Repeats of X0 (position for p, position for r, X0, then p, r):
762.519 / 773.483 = 0.20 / 0.6458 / 0.6056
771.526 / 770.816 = 0.12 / 0.6213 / 0.6078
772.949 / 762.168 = 0.14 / 0.6679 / 0.6492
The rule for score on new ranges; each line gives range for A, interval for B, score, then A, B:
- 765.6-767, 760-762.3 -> 1.23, 0.593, 0.641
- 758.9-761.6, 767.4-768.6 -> 1.28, 0.653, 0.623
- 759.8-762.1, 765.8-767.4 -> 1.24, 0.642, 0.599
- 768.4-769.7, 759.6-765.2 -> 1.26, 0.613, 0.648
